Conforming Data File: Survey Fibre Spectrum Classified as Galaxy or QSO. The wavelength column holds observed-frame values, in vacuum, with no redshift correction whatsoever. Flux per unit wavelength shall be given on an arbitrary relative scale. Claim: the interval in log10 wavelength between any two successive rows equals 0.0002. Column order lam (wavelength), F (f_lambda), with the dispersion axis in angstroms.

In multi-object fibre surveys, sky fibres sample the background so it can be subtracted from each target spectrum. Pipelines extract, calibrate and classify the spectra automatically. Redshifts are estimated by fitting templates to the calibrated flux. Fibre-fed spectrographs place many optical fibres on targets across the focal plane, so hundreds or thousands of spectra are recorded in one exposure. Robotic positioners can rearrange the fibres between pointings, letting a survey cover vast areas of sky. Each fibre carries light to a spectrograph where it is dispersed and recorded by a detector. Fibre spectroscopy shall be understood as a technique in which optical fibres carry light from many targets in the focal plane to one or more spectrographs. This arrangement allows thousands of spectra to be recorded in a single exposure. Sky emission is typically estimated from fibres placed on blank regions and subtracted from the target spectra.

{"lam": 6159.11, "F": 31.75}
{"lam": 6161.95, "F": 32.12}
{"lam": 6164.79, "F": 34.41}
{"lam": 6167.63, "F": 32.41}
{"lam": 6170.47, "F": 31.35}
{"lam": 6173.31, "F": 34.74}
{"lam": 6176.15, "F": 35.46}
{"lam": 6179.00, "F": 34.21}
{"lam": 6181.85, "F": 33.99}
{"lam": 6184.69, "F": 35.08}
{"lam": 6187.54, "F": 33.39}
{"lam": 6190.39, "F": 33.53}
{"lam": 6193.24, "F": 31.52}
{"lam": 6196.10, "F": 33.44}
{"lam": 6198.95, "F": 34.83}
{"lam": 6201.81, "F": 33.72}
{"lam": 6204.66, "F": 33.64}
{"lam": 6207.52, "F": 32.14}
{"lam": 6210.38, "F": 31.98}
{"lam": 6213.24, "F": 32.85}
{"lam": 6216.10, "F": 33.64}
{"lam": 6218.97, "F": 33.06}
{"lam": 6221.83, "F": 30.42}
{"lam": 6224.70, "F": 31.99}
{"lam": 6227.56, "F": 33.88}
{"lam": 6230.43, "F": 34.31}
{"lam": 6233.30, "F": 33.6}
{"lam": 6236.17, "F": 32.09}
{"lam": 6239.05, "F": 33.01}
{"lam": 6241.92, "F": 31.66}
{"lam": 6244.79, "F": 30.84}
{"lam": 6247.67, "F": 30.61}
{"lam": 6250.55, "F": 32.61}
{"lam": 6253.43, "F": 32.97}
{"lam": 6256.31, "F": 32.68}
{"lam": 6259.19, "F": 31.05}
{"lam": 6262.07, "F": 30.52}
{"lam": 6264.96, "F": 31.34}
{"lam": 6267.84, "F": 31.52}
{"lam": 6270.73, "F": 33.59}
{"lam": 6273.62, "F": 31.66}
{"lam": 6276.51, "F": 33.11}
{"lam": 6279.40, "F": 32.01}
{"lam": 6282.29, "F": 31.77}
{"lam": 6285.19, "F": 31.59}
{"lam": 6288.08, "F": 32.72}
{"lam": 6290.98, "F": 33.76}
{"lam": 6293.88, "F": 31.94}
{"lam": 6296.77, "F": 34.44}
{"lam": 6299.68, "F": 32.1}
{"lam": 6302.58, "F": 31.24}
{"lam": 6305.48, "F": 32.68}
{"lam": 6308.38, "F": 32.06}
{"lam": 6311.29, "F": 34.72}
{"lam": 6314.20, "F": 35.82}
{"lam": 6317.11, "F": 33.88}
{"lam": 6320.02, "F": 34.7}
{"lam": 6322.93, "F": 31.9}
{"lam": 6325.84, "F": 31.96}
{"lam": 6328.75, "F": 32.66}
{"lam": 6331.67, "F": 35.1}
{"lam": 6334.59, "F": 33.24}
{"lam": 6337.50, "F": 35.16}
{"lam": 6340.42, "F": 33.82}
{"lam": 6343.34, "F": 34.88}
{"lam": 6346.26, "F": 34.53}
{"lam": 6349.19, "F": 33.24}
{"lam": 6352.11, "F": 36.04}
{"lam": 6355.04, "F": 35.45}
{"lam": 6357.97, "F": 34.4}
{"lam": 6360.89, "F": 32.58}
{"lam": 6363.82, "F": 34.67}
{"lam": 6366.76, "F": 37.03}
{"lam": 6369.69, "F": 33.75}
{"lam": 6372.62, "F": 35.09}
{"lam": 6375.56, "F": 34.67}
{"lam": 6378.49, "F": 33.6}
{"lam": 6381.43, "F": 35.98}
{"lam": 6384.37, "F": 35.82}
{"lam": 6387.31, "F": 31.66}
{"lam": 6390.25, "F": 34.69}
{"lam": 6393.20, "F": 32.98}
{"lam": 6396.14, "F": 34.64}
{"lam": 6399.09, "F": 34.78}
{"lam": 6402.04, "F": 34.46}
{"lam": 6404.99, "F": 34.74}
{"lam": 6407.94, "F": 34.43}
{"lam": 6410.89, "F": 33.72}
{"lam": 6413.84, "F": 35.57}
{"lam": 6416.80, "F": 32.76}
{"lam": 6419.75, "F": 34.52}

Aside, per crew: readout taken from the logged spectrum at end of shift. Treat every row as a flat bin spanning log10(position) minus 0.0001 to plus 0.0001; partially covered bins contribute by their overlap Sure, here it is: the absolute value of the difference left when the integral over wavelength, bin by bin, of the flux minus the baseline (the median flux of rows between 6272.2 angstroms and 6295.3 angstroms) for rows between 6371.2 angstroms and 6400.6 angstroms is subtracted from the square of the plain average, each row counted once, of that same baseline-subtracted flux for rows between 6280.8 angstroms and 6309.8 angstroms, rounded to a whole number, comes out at 71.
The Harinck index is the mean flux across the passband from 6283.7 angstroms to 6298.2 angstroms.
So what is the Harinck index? 32.9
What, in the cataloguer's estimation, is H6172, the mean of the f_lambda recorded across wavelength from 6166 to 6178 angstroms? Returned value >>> 33.5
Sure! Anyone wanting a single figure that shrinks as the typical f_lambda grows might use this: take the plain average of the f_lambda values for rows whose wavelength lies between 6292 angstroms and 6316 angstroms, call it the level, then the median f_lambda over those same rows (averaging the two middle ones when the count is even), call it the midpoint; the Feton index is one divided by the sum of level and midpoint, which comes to 0.0153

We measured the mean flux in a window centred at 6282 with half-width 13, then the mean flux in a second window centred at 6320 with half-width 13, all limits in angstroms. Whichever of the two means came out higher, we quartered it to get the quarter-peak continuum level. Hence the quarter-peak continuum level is 8.41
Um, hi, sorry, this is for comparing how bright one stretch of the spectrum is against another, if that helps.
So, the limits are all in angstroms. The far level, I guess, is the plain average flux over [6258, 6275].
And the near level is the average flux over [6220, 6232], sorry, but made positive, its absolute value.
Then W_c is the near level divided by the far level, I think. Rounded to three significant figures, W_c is 1.03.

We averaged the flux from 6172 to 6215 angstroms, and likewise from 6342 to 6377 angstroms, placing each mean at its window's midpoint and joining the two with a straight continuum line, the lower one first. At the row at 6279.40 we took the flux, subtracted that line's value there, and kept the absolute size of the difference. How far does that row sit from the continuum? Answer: 2.2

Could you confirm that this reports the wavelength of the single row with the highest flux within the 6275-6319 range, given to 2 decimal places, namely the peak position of 6314.20 angstroms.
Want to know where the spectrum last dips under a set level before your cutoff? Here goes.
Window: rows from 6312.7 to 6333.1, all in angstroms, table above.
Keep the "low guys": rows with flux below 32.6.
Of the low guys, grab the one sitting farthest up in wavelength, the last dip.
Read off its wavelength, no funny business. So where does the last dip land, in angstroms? 6325.84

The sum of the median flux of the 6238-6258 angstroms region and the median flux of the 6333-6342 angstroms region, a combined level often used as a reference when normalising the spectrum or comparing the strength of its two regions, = 66.4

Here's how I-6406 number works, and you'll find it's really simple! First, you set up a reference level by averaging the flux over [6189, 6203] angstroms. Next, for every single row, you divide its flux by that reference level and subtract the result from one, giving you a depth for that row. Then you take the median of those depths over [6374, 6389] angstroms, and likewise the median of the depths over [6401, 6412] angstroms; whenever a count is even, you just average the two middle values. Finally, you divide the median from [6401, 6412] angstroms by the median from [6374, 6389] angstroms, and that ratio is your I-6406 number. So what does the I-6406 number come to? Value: 0.82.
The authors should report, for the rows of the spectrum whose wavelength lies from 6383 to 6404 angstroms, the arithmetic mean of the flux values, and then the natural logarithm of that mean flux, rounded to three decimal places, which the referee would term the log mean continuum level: 3.531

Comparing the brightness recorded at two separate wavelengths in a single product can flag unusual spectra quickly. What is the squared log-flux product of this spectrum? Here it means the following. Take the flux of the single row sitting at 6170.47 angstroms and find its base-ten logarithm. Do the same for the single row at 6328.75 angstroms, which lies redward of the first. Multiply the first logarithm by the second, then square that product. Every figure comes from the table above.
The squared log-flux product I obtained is 5.13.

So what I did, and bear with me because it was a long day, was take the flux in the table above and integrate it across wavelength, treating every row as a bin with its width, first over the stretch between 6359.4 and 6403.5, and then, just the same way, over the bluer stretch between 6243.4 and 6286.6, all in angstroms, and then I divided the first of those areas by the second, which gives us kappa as 1.10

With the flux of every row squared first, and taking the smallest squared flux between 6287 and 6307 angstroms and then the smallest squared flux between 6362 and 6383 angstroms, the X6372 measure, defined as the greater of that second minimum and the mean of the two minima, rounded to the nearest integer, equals 1129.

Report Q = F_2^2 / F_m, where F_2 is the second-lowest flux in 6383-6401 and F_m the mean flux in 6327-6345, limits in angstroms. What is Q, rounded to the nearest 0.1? 31.9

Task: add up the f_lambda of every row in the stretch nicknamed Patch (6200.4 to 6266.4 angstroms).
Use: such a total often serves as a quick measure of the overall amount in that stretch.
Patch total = 745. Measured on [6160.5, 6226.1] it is 764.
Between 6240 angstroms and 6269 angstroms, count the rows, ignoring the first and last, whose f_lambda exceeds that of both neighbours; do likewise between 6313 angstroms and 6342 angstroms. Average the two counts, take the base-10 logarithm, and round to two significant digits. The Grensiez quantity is 0.30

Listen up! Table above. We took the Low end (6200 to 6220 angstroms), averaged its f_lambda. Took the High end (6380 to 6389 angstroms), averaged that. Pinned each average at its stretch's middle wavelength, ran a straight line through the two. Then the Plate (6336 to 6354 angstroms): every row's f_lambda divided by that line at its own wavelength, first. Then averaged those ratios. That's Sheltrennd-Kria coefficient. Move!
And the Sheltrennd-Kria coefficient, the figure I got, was 1.01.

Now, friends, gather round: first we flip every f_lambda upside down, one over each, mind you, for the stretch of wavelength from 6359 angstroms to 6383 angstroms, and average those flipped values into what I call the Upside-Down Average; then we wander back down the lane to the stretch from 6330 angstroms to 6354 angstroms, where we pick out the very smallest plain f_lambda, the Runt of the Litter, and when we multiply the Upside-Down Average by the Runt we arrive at 0.960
